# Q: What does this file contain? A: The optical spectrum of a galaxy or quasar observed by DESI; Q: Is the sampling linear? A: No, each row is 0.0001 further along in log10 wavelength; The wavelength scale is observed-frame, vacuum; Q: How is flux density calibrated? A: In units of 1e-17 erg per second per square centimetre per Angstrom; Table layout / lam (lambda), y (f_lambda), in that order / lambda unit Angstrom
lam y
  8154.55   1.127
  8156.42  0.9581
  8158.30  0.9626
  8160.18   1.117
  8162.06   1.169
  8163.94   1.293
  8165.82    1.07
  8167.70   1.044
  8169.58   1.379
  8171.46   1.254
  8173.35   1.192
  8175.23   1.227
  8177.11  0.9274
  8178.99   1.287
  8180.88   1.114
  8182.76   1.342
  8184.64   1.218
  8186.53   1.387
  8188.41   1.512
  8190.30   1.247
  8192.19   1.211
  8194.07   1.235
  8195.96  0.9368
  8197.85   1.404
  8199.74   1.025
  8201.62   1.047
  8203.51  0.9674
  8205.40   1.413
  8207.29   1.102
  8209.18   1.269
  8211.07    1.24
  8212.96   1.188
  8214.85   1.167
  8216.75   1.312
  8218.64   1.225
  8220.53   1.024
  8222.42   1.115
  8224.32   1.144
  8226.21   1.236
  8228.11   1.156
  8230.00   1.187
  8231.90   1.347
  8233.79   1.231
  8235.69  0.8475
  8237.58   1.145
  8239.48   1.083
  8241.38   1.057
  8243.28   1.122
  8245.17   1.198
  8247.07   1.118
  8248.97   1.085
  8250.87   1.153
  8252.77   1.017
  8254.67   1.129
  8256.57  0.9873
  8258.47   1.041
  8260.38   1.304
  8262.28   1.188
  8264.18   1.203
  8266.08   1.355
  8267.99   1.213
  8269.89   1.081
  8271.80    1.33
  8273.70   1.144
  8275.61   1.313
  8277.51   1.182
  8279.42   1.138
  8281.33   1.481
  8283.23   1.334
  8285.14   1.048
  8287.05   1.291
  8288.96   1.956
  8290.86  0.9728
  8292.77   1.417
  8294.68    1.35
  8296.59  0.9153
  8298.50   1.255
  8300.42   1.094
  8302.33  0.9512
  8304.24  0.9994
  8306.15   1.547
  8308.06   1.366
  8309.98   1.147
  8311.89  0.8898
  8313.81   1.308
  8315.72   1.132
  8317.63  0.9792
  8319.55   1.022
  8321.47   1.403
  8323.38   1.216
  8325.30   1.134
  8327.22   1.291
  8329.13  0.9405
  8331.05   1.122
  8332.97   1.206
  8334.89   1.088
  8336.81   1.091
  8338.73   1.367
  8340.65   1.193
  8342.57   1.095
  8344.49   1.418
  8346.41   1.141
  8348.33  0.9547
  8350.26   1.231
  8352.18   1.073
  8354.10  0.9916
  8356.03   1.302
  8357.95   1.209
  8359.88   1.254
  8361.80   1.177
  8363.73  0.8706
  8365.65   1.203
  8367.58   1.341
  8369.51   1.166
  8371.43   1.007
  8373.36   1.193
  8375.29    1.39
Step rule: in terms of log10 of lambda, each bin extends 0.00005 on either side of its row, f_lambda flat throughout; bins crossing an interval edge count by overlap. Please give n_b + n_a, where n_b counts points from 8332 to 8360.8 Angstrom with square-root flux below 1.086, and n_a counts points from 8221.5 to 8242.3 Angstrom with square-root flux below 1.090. 15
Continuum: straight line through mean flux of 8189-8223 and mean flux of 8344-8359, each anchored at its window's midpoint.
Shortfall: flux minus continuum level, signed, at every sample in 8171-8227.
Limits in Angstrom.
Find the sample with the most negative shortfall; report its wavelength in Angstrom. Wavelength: 8177.11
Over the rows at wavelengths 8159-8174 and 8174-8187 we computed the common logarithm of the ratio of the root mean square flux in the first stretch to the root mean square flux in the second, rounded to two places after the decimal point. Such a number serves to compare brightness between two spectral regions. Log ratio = -0.01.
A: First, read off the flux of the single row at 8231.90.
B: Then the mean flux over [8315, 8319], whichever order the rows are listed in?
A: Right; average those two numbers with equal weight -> 1.20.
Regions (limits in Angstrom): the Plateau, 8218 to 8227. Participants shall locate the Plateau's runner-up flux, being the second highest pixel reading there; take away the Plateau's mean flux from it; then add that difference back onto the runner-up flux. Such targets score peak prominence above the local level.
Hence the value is 1.30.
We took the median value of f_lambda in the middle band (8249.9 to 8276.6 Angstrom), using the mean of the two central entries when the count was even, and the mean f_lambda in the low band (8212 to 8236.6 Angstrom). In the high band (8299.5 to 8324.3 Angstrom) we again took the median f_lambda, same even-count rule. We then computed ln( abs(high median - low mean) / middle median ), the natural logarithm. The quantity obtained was -3.5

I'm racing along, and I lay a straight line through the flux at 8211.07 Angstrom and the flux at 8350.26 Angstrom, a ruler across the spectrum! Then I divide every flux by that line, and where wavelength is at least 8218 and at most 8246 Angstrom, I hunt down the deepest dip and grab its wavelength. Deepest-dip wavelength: 8235.69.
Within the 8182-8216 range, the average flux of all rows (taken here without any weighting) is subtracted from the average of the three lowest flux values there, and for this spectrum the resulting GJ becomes -0.241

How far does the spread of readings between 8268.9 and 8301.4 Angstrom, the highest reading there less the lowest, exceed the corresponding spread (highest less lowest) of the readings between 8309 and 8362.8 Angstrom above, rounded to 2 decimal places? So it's 0.51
